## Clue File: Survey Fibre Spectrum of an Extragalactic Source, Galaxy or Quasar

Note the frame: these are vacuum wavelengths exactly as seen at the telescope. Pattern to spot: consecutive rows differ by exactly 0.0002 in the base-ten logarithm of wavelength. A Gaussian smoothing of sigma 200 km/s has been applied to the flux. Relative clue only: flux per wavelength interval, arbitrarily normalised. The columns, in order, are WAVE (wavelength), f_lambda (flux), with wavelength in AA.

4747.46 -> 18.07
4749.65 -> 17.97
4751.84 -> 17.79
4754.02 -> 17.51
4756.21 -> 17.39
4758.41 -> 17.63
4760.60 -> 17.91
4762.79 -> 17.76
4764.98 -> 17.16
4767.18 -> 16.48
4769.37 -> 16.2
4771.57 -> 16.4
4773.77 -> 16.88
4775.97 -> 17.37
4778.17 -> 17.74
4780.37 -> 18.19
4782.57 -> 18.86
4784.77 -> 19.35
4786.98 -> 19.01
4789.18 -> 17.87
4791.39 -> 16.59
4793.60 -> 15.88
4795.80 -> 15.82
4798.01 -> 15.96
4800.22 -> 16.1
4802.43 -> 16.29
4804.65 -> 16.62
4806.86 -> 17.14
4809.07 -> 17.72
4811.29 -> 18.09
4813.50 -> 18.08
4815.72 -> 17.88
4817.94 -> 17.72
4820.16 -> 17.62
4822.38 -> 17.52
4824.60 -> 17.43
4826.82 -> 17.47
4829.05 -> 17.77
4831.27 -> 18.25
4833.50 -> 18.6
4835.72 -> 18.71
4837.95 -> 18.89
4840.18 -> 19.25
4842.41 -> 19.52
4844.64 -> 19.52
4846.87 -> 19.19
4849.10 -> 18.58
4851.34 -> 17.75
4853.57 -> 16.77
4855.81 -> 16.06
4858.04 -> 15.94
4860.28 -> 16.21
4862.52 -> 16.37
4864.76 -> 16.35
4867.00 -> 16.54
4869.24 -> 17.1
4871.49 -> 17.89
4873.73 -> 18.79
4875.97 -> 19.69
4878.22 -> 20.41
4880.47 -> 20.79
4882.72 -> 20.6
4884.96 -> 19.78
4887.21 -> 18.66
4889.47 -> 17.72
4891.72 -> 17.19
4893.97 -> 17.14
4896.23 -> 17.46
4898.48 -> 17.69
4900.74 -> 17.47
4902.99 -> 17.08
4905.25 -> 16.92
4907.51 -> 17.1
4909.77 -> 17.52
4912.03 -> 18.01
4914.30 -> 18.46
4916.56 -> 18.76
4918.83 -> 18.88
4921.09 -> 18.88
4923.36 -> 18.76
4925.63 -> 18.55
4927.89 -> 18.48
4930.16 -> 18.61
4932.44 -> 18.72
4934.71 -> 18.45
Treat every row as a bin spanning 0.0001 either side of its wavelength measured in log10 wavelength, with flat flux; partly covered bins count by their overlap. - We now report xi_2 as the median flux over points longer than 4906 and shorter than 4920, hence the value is 18.2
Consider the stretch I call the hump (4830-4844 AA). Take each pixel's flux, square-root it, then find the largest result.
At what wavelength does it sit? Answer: 4842.41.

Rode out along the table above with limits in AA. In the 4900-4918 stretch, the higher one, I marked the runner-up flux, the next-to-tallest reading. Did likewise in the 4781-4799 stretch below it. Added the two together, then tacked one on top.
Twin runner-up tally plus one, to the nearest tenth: 38.5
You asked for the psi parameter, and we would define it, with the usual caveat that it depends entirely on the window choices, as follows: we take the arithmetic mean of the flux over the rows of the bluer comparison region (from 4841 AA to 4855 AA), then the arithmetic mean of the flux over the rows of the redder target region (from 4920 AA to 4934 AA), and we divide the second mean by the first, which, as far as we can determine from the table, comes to 1.01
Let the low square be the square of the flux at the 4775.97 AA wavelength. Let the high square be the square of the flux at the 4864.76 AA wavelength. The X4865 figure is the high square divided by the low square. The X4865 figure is 0.89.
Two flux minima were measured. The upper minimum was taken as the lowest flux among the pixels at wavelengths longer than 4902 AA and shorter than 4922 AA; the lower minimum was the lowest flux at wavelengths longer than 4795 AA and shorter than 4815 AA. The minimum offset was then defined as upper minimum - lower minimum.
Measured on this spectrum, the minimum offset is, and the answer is 1.1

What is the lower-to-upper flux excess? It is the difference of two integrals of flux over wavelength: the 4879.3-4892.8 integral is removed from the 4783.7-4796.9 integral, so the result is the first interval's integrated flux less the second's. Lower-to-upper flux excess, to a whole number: -28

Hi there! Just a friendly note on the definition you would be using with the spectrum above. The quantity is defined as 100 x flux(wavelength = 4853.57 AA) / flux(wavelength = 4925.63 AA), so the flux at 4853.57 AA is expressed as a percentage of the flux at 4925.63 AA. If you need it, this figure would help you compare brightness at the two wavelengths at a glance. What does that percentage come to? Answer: 90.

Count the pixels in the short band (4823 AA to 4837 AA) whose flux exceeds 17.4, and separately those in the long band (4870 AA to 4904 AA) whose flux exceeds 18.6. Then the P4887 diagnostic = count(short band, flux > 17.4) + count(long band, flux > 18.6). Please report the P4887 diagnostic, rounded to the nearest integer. 13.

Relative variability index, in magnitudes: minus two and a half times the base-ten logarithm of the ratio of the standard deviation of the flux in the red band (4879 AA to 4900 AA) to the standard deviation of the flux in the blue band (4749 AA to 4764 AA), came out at -2.1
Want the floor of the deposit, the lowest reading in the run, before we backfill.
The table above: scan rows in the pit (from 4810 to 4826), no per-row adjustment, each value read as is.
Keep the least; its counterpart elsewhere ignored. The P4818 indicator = 17.43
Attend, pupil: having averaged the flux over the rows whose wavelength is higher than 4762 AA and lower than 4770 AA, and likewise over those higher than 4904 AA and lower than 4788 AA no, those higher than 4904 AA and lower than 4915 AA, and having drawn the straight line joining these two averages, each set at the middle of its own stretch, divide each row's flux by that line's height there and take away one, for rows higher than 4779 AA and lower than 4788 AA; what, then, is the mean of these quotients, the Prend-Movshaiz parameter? 0.11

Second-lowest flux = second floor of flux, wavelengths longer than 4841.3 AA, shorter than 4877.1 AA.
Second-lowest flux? 16.06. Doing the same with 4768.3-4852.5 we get 15.88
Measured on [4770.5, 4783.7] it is 16.88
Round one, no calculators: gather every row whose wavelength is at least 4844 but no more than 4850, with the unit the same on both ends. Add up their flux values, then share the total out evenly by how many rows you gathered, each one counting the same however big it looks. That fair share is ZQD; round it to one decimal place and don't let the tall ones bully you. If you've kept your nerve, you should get 19.1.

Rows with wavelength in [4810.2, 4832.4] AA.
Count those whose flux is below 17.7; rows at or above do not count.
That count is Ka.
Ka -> 4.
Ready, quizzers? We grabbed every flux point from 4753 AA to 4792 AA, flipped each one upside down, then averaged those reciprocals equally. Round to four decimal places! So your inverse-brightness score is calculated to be 0.0570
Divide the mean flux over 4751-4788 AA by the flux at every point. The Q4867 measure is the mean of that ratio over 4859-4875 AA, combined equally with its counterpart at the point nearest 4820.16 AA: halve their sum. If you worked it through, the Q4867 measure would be 1.02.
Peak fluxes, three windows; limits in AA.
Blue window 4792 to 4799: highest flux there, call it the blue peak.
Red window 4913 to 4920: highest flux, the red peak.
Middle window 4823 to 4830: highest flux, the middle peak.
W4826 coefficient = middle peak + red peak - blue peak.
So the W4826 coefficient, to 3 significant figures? 20.7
